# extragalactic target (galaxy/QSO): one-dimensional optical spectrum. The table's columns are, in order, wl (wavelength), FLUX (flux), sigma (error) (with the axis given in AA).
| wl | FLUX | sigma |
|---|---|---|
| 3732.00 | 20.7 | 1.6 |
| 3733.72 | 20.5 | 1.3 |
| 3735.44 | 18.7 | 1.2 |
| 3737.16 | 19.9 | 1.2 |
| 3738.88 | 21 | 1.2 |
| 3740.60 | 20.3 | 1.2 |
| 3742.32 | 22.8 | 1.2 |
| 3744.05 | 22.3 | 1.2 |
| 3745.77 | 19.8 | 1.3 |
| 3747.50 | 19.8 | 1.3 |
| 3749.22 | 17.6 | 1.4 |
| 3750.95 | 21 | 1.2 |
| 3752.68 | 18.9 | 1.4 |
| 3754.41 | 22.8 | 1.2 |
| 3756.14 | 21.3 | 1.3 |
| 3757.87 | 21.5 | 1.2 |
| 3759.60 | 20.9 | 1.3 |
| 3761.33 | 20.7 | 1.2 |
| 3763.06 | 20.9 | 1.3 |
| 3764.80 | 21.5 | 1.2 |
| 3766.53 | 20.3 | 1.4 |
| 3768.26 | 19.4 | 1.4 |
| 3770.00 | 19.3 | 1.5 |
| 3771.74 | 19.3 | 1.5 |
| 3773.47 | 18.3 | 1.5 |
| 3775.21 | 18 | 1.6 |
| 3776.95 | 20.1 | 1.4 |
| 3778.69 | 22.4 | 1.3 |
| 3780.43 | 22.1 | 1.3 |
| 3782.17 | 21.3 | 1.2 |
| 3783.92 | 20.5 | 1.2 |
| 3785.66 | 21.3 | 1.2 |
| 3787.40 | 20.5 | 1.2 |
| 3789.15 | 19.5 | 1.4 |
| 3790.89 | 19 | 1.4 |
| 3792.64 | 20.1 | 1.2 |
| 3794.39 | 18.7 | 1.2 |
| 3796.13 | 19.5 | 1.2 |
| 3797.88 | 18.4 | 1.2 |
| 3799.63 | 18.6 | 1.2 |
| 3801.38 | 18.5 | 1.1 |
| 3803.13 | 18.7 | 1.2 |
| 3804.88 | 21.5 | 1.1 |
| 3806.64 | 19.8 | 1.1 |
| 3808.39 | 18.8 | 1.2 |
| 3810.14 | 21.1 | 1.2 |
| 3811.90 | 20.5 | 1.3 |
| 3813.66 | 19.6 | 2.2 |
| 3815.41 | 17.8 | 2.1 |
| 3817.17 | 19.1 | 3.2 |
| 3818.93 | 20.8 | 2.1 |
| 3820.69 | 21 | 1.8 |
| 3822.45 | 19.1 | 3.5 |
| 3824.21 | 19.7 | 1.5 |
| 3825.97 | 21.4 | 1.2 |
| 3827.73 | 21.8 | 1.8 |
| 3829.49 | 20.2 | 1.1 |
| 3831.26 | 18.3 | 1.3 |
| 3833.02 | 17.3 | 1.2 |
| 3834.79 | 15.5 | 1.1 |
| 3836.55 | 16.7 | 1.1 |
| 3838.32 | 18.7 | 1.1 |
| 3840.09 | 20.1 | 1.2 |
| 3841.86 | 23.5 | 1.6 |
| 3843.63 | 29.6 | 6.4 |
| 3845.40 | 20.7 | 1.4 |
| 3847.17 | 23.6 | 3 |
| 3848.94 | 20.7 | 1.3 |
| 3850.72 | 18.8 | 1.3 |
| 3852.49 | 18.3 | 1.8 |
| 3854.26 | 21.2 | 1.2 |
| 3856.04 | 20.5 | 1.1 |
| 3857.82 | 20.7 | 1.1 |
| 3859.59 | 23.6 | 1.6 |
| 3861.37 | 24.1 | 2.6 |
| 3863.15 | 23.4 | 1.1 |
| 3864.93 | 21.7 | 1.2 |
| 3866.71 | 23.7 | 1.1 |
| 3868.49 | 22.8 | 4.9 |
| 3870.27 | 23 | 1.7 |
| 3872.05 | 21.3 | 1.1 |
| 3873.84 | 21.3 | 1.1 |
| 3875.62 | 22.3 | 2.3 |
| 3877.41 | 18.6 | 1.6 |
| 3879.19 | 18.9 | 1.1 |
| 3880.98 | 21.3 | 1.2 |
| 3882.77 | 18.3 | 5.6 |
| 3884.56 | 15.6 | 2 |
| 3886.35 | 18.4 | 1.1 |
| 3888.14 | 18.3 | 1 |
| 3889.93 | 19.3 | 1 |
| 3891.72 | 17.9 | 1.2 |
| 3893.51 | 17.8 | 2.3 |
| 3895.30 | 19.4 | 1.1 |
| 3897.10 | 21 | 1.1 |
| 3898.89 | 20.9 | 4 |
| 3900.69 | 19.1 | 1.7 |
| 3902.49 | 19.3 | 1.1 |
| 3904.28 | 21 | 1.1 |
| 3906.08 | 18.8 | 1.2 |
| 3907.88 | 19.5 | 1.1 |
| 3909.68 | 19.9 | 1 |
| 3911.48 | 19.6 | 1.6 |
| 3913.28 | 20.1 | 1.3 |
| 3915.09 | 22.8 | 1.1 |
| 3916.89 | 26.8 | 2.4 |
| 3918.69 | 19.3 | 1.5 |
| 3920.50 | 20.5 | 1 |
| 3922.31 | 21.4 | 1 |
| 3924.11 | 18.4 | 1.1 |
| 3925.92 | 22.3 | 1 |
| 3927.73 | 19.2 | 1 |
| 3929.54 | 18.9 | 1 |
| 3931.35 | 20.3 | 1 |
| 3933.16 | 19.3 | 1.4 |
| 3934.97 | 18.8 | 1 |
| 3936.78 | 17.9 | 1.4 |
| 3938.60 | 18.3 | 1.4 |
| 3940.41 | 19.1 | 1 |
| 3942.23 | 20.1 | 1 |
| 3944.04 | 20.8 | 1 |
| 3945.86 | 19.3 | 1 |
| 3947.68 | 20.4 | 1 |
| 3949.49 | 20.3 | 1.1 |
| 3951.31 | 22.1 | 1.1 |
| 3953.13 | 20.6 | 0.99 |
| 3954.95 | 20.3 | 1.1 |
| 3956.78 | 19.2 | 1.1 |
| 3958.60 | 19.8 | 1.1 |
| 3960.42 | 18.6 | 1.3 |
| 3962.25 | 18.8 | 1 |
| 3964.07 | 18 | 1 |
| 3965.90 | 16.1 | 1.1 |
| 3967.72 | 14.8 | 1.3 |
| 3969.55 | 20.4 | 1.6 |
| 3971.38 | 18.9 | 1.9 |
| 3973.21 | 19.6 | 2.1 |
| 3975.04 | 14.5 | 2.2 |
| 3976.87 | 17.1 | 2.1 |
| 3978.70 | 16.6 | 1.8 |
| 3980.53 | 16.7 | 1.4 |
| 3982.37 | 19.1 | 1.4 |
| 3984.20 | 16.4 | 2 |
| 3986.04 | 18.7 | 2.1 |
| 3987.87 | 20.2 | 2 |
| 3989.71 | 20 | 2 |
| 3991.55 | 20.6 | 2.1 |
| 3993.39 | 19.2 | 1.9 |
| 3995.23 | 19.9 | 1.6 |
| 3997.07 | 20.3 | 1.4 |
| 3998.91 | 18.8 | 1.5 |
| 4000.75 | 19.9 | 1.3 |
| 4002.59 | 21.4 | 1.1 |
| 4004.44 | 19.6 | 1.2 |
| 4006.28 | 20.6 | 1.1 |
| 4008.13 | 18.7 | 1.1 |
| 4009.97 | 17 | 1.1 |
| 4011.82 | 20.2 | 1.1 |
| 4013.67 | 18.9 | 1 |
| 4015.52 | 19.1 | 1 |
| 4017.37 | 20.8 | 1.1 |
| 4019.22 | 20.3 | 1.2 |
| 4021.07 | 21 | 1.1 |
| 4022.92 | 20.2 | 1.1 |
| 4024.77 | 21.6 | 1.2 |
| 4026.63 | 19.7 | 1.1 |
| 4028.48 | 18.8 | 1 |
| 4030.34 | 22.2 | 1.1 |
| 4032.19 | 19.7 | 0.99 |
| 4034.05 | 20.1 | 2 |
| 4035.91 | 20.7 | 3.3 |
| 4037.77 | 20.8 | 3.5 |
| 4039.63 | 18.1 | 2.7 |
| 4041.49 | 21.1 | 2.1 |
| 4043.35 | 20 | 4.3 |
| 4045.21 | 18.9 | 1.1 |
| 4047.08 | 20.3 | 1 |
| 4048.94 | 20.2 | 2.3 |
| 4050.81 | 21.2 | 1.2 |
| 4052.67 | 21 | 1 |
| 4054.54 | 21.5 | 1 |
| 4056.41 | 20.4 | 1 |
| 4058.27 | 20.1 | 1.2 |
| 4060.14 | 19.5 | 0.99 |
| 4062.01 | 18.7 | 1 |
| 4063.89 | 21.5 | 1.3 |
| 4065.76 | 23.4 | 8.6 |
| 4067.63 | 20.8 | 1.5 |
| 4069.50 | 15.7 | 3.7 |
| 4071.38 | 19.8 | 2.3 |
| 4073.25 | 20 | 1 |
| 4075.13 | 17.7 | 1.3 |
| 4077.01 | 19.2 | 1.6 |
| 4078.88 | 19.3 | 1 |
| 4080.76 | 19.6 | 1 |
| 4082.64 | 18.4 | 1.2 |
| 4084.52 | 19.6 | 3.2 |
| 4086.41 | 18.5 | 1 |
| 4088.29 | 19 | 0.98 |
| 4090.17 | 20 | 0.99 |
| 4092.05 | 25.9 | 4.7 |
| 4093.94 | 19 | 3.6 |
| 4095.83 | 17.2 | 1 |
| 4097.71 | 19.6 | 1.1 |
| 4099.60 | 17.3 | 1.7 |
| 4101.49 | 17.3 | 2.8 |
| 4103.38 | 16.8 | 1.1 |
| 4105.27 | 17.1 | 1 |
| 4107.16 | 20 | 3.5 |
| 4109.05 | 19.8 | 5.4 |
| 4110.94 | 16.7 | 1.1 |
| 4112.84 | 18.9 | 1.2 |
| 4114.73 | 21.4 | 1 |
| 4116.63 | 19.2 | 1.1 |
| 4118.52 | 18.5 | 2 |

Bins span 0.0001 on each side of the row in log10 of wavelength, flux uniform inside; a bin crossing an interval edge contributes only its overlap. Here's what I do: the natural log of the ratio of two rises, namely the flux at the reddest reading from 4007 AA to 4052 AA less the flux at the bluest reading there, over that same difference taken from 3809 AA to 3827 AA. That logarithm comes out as 2.1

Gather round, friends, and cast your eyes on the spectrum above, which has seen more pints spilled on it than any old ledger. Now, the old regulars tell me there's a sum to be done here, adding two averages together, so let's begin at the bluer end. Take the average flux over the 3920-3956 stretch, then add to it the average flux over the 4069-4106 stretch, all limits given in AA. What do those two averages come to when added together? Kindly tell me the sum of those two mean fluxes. 38.8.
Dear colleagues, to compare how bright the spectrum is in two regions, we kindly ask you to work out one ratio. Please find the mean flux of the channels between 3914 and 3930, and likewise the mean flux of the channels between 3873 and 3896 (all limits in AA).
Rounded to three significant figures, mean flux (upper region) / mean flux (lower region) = 1.11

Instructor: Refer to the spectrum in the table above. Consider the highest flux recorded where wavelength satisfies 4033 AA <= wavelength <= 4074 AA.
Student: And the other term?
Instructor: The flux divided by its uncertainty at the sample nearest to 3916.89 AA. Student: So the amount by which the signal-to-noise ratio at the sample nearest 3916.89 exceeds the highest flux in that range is -12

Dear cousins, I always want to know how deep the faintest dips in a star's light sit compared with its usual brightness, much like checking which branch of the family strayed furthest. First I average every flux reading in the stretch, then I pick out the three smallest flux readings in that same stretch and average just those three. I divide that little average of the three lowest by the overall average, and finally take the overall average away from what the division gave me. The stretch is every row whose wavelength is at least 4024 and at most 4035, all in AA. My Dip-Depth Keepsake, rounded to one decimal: -19.4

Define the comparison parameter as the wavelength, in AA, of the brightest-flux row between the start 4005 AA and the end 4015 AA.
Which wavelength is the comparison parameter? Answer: 4006.28 AA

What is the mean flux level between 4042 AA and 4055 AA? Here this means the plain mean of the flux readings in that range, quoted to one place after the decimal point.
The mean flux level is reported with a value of 20.4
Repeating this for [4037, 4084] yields 19.9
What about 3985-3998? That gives 19.8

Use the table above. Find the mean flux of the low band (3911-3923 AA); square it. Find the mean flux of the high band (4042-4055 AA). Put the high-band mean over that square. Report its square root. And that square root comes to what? 0.210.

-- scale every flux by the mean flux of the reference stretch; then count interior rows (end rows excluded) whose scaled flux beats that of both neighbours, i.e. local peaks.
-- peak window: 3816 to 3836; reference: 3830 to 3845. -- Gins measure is 2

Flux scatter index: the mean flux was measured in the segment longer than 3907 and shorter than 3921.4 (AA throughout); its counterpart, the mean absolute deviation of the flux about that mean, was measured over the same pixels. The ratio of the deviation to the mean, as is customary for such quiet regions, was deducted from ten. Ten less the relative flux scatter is 9.91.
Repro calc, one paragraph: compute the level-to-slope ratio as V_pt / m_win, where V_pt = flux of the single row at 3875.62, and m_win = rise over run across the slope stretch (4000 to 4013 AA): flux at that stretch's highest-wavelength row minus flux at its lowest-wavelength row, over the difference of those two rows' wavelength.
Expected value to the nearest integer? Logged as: 823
